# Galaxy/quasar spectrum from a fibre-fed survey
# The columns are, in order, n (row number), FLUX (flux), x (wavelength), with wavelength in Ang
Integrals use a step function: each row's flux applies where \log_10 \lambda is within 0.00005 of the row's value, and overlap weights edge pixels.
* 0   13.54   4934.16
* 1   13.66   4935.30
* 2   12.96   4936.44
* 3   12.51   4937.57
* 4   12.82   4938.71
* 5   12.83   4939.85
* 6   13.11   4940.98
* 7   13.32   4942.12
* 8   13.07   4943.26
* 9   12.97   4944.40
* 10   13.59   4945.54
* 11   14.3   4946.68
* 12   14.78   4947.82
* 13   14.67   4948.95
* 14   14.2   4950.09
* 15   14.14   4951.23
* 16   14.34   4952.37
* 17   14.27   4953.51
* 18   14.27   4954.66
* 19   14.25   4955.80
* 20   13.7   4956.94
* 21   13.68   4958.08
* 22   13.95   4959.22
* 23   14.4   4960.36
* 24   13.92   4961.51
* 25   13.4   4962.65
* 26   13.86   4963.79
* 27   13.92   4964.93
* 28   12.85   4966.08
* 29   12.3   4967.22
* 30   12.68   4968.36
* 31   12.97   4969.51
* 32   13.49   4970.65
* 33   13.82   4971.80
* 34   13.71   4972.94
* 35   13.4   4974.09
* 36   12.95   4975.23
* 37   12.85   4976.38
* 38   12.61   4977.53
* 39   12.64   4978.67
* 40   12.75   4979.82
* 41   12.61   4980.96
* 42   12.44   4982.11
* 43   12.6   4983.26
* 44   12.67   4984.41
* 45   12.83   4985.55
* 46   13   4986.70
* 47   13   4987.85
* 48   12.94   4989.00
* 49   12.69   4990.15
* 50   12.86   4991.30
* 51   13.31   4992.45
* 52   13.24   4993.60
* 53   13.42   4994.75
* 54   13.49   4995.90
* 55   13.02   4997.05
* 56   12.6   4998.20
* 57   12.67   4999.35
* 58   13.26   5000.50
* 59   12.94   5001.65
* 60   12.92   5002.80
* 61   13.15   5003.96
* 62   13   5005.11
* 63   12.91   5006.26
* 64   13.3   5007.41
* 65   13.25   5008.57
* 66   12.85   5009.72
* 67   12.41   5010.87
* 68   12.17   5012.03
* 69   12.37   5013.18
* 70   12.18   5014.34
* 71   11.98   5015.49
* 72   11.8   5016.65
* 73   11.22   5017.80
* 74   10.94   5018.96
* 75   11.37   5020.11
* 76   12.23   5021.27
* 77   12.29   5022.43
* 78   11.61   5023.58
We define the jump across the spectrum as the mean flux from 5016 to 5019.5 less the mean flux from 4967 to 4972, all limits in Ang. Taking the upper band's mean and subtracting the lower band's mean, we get -1.7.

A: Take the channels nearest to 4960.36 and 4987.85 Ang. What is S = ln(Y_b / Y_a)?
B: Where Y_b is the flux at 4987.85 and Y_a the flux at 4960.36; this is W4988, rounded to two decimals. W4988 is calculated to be -0.10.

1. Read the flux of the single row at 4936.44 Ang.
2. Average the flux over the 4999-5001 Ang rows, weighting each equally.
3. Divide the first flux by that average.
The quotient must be 1.00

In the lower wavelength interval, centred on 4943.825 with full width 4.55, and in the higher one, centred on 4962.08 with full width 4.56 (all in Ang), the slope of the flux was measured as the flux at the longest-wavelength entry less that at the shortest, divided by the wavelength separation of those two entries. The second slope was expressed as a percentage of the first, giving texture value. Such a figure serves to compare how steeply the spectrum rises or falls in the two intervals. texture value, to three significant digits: -199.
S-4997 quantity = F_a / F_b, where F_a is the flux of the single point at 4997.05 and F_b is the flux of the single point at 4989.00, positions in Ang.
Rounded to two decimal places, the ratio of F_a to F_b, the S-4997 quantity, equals 1.01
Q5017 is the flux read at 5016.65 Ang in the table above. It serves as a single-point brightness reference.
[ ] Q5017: 11.8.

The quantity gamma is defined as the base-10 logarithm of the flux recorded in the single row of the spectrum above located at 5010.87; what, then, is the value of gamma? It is 1.09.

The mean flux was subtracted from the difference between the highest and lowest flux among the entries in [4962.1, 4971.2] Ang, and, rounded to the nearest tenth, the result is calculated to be -11.6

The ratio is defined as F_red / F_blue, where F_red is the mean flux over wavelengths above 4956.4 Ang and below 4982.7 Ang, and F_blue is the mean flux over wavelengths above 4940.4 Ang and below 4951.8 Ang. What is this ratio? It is 0.96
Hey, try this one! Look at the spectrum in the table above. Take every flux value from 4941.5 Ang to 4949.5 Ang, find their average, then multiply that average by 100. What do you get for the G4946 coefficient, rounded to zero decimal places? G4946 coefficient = 1381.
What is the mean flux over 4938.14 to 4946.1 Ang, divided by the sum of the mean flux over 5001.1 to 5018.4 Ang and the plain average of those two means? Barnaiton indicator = 0.516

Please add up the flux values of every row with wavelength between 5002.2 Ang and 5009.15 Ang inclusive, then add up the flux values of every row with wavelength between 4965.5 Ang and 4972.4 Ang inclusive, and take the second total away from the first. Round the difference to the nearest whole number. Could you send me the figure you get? 0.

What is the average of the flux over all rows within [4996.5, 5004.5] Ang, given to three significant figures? 12.9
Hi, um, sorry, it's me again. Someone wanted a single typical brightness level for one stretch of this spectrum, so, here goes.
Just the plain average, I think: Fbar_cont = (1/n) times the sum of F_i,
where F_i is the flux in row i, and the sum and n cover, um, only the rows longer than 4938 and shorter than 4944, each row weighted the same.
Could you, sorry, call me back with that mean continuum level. 13.0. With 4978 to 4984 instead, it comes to 12.6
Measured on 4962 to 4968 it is 13.3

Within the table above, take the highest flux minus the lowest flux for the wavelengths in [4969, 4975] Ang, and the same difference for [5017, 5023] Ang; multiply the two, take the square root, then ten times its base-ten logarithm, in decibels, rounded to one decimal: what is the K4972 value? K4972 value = 0.3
